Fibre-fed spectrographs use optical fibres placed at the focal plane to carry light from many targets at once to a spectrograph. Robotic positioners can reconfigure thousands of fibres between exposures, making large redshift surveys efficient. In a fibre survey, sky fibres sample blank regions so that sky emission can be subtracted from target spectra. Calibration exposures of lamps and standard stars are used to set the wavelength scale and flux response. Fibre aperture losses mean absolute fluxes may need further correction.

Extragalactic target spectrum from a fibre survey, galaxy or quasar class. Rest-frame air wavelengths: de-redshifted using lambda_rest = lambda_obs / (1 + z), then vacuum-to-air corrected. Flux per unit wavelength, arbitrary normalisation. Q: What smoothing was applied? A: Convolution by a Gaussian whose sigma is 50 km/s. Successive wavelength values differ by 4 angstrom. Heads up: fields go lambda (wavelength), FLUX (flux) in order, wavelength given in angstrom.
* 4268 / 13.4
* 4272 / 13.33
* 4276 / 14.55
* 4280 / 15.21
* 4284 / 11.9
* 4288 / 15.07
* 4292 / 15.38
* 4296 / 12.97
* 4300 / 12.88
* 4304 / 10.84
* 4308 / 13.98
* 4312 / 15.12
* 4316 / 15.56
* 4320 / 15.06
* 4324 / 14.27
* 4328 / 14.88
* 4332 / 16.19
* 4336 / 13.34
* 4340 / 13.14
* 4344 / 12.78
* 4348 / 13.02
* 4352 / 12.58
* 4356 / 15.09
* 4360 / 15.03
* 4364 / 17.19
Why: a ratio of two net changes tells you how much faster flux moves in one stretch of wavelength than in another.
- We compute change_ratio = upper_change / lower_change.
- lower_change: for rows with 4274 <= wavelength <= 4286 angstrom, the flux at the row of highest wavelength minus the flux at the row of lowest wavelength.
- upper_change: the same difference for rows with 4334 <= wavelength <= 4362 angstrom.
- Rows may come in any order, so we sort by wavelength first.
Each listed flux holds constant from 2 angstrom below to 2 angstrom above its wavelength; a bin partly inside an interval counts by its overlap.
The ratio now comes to -0.6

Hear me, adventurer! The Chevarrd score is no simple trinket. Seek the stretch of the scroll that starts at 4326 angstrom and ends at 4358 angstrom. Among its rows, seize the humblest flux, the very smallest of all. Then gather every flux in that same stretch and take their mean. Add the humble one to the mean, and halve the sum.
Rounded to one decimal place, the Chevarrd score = 13.2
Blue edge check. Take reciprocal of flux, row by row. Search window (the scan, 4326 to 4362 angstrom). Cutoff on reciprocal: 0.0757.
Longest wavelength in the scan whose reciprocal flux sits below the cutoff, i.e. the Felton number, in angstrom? 4360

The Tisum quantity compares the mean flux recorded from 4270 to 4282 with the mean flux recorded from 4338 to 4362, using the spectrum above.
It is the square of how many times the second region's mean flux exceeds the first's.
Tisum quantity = 0.90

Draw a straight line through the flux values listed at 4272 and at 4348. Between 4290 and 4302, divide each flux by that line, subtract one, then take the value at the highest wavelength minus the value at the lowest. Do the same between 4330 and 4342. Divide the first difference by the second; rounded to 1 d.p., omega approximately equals 0.8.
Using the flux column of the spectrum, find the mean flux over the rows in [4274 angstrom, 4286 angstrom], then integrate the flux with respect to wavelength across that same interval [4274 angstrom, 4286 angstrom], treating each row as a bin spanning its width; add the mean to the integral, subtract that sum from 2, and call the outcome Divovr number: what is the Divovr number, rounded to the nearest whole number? -179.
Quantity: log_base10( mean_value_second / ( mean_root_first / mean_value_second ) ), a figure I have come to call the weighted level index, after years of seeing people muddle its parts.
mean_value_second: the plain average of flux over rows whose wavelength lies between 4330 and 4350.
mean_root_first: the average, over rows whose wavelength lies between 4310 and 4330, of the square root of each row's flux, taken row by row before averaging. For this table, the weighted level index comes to 1.69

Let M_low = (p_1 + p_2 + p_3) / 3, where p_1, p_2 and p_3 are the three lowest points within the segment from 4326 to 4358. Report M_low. 12.8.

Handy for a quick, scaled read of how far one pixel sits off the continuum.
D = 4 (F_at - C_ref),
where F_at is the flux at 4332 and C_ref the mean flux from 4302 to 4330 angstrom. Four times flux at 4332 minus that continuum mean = 8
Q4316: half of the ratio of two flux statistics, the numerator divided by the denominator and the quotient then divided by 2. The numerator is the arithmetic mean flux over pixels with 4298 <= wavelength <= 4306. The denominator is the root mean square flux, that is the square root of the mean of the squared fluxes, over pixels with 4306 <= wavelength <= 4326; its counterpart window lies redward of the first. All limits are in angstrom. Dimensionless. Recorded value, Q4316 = 0.40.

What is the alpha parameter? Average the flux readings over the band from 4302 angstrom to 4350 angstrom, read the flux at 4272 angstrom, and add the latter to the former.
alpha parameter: 27.3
